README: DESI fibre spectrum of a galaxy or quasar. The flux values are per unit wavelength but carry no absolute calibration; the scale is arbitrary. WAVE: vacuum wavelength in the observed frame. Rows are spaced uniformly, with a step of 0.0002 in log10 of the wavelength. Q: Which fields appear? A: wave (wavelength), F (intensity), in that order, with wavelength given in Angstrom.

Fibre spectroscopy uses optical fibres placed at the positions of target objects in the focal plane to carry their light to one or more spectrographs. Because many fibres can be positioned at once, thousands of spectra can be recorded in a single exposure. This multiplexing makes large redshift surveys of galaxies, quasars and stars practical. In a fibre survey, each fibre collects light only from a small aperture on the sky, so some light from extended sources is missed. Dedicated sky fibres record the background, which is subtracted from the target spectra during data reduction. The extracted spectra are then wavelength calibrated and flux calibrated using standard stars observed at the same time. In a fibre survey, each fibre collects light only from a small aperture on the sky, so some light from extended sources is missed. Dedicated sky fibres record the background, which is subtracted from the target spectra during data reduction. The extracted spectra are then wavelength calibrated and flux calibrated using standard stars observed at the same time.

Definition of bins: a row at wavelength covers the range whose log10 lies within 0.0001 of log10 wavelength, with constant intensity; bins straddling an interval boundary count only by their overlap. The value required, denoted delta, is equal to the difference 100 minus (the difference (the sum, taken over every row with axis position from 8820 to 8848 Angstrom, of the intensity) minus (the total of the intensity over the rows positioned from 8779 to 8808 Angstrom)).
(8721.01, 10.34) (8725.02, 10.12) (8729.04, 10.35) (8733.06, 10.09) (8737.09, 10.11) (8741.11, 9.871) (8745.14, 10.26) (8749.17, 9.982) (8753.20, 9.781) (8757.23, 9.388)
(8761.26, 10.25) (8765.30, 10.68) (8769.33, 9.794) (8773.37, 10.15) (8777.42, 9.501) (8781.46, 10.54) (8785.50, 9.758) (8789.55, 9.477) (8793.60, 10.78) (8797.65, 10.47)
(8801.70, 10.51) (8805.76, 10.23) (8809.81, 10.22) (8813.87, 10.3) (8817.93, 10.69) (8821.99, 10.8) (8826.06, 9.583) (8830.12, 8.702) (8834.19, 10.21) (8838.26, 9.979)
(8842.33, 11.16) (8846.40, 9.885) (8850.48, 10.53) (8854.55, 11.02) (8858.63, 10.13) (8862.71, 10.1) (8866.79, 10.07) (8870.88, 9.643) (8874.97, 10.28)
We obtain 101.4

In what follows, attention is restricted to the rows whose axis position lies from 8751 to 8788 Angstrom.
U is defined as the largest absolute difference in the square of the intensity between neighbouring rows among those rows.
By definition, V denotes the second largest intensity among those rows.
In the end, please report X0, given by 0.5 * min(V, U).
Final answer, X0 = 5.27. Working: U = 21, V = 10.54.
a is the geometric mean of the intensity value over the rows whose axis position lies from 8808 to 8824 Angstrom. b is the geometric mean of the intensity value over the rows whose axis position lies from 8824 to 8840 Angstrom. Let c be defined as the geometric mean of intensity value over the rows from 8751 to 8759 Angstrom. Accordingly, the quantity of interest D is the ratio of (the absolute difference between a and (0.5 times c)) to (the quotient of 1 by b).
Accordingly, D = 55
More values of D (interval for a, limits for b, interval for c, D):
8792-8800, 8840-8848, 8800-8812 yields 57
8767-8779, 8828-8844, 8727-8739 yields 47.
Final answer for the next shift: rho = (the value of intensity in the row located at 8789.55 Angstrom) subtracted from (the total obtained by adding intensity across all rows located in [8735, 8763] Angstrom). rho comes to 60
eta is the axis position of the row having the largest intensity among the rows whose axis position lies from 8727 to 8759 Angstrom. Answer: 8729.04 Angstrom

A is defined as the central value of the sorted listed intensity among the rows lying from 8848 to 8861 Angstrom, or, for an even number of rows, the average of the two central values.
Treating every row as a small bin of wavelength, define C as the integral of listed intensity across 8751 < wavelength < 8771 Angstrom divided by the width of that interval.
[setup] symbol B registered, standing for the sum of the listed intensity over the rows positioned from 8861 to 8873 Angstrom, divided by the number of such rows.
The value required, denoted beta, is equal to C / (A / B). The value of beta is 9.4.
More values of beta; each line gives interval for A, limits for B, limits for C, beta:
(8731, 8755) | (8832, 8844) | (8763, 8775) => 10.6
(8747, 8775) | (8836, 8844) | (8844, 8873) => 10.8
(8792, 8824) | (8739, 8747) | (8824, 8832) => 8.8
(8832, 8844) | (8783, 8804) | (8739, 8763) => 9.9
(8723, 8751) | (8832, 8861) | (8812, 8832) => 10.3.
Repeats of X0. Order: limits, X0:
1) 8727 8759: 3.92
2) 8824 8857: 5.51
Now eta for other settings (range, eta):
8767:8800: 8793.60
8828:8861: 8842.33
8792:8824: 8821.99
